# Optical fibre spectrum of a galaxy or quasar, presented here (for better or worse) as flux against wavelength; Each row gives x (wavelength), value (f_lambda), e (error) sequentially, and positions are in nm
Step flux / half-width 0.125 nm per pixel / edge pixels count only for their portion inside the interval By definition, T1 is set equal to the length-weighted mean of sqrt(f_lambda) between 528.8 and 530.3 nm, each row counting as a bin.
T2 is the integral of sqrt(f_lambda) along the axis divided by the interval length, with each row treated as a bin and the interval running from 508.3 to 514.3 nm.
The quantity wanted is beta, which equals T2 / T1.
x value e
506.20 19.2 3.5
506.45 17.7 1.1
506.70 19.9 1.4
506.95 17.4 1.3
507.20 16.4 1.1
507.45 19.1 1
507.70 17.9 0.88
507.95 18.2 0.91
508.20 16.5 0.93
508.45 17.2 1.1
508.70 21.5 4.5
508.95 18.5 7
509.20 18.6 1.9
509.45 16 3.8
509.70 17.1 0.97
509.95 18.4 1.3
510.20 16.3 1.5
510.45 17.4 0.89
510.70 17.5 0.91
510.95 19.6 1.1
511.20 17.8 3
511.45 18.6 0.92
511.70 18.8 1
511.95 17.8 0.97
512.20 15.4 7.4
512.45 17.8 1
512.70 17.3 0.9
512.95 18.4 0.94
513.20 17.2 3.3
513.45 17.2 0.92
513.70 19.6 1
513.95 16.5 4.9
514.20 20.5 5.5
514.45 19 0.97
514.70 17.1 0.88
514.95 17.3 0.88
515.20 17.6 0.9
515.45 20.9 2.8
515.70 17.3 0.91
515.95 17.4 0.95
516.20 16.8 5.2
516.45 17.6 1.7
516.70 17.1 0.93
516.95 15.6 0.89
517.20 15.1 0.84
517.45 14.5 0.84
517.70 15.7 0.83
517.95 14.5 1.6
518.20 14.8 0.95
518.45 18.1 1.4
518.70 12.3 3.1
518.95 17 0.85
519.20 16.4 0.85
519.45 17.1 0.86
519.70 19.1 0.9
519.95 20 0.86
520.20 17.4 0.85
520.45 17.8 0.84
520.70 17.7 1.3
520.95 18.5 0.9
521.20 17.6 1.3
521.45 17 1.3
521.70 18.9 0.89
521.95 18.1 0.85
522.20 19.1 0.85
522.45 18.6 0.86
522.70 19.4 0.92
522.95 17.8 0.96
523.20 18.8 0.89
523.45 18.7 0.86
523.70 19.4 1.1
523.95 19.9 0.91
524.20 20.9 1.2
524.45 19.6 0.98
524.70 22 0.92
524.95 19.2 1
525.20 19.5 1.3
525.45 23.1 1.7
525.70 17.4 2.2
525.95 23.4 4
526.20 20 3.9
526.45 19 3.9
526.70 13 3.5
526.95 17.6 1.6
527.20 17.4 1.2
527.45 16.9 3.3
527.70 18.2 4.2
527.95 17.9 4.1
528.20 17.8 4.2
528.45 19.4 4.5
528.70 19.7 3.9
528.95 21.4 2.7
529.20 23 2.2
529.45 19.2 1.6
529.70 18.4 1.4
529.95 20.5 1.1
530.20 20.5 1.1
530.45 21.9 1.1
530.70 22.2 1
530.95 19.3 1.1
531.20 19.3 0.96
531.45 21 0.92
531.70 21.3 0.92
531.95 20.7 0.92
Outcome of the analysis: 0.94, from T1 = 4.52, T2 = 4.2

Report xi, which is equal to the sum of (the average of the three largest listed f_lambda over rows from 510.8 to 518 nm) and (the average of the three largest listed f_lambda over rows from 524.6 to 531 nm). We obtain 43.5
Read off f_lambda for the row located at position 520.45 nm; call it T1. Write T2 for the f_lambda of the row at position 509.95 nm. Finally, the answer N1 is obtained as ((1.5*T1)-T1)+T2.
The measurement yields 27.3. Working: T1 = 17.8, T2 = 18.4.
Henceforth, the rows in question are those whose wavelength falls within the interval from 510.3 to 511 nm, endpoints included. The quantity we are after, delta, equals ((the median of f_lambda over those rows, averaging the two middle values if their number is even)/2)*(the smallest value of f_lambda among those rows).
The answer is 152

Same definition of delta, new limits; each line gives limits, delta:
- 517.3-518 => 105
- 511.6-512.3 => 137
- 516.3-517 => 133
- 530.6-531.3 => 186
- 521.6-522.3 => 171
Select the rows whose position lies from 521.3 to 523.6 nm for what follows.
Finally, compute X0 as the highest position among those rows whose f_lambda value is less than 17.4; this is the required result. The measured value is 521.45 nm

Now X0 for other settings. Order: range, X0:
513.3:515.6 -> 514.95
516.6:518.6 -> 518.20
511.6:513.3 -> 513.20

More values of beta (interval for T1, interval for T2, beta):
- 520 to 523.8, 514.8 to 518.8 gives 0.95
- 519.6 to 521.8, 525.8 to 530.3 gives 1.02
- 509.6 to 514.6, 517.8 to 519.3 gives 0.93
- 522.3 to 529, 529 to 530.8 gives 1.05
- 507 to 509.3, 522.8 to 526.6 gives 1.05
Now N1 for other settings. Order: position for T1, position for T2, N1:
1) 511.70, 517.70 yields 25.1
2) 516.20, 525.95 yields 31.8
